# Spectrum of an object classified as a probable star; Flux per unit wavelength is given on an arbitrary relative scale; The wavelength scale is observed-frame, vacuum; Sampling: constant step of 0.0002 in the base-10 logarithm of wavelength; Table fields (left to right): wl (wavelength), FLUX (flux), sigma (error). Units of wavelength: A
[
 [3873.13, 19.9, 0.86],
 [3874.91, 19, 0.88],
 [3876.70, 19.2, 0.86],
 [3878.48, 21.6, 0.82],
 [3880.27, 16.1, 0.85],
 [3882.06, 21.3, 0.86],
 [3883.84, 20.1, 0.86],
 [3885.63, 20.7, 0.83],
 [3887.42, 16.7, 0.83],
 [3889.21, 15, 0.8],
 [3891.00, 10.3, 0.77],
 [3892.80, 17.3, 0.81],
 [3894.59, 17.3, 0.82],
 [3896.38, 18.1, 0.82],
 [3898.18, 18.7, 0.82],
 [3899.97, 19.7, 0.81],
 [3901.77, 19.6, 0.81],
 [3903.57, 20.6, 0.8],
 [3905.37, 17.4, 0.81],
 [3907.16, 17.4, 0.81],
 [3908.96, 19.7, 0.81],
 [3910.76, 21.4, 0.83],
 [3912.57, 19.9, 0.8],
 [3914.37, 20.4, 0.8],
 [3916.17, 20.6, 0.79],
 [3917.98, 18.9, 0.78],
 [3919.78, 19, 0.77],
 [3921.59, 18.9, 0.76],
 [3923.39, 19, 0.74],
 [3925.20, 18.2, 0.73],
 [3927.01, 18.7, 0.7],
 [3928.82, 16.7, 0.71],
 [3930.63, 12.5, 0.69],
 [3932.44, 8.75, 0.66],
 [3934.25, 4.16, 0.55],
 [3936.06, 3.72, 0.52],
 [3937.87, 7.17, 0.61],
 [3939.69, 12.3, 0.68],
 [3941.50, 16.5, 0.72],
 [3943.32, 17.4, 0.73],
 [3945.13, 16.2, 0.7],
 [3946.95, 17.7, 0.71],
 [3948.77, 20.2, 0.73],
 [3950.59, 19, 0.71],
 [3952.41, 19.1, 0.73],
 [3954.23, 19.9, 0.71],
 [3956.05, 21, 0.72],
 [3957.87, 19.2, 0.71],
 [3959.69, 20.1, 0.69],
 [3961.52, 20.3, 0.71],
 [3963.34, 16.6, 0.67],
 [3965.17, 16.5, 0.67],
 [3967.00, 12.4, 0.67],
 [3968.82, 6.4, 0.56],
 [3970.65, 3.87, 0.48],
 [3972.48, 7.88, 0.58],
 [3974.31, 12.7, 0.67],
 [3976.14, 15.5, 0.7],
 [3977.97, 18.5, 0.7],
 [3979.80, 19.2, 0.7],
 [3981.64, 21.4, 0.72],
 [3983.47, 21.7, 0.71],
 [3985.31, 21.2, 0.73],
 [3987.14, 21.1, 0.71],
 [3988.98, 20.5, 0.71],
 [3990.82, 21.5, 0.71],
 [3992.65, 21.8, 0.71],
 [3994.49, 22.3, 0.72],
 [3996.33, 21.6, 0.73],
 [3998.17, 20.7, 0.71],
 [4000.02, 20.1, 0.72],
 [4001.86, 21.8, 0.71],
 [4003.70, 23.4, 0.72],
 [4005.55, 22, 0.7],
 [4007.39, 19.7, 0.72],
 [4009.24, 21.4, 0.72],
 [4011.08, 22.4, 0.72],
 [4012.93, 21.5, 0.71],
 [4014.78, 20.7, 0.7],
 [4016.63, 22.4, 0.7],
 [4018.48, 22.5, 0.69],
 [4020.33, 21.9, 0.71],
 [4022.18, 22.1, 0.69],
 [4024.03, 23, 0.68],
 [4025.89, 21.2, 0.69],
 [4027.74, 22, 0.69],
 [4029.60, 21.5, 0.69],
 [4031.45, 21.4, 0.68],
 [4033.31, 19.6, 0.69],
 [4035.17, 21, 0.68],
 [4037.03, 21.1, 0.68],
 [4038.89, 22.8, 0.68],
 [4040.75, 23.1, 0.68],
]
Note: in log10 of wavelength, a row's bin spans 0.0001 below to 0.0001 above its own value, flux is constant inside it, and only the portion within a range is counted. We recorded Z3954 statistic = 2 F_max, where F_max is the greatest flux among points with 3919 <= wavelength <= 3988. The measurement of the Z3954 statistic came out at 43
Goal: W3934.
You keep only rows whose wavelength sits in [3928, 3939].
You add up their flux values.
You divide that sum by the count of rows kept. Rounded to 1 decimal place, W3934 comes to 8.8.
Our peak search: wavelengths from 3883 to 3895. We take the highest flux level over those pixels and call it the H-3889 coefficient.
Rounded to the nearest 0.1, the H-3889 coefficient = 20.7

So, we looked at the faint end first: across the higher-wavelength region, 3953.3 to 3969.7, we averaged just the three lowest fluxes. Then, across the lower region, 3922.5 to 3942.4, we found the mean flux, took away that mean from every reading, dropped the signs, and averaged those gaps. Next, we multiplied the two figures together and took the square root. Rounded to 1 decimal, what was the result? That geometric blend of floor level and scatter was 7.5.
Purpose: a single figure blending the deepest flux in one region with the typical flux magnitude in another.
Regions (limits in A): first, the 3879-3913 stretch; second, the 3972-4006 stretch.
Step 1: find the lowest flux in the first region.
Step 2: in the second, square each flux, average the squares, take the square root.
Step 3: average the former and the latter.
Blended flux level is 15.2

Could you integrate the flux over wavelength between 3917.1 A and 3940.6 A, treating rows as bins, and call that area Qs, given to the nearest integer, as 322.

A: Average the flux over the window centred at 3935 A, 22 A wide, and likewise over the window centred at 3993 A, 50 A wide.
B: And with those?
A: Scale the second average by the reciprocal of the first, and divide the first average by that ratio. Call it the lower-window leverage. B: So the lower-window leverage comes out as 8.5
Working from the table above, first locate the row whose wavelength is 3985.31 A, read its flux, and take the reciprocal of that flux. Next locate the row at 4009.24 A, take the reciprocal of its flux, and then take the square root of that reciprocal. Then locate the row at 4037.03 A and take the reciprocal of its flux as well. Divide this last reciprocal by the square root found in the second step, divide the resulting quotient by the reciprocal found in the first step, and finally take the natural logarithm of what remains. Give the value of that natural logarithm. 1.54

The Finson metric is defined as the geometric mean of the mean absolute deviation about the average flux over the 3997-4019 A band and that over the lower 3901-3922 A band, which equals 0.9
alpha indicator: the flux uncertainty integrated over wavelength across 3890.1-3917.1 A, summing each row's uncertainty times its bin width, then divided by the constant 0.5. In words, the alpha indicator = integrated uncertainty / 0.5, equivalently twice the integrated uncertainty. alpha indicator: 44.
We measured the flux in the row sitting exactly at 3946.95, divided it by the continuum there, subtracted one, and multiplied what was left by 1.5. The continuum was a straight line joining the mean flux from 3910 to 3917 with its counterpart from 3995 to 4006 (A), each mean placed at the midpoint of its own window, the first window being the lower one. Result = -0.23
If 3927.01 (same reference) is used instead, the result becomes -0.15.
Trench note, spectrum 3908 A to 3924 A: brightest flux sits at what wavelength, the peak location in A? 3910.76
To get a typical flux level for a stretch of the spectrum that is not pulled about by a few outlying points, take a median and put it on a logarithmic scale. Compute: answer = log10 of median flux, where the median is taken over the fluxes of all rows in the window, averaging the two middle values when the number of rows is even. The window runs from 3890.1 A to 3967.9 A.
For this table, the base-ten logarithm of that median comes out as 1.27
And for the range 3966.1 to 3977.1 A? 1.01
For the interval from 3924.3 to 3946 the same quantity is 1.16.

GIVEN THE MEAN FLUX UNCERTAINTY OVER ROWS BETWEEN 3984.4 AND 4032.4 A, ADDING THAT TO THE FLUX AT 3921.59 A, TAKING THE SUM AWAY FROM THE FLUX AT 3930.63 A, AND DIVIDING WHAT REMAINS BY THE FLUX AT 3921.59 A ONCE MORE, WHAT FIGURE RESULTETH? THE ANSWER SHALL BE -0.38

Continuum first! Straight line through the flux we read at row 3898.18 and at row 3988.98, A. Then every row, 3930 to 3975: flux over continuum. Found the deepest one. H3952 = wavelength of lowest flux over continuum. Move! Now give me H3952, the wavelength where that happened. 3936.06 A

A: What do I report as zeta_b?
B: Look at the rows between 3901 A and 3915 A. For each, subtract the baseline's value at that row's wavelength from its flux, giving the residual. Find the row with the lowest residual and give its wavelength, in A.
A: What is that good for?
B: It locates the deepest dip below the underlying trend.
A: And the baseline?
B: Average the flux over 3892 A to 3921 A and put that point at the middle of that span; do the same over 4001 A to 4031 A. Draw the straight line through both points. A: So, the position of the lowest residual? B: 3907.16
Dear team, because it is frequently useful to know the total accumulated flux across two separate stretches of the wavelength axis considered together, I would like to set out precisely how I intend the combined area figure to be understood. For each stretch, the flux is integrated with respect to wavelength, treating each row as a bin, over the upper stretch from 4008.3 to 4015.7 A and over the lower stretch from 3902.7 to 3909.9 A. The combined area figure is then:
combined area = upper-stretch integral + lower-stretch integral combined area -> 294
